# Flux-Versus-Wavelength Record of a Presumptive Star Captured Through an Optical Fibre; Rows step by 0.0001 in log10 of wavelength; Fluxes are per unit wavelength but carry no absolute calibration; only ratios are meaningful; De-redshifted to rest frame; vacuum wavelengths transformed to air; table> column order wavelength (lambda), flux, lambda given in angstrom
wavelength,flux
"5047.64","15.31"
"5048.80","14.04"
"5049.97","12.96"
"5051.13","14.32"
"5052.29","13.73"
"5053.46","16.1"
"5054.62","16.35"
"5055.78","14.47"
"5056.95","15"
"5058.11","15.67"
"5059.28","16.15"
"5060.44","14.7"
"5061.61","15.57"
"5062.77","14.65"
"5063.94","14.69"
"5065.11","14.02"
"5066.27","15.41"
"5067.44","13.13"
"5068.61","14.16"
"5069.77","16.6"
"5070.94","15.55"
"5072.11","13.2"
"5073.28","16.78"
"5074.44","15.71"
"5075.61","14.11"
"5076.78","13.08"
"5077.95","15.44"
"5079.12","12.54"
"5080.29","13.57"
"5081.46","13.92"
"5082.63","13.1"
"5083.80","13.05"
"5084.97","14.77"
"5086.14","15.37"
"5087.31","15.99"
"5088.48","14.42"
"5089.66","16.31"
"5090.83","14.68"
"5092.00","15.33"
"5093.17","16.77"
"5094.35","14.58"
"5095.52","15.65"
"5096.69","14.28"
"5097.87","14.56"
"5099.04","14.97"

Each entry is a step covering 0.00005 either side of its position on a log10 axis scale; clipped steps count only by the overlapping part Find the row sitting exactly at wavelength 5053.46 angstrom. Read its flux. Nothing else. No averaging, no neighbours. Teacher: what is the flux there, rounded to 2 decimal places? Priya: 16.10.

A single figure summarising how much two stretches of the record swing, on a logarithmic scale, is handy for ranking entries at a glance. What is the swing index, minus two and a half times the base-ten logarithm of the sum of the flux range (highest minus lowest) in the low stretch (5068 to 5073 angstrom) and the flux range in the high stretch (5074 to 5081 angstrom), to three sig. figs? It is -2.04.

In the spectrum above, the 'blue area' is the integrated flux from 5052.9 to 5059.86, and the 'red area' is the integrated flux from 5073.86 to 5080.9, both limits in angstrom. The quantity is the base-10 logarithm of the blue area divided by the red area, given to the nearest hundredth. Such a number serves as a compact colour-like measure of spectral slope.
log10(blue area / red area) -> 0.04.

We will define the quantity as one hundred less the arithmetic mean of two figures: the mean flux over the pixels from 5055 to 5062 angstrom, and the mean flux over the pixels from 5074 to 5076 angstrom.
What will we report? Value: 84.9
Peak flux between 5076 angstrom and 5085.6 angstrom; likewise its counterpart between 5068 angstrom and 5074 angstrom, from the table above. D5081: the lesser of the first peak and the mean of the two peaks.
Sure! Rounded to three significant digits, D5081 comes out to 15.4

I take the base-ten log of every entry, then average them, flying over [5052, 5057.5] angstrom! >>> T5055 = 1.18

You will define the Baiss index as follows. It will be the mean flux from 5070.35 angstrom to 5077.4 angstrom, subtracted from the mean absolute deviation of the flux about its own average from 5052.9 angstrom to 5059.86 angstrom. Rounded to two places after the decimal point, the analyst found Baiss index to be -14.15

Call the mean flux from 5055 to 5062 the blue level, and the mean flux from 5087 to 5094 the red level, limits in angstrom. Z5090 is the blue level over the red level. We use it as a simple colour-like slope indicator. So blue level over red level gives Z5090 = 0.98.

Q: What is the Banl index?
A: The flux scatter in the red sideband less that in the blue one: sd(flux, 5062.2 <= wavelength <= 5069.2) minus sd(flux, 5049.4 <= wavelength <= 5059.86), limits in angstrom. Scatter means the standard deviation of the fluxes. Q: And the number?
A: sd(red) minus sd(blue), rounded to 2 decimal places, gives -0.42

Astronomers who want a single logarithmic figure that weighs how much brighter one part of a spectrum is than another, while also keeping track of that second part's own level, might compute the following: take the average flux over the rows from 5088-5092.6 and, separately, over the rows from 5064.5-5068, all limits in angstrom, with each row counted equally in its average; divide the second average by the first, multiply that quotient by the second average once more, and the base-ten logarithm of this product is 1.12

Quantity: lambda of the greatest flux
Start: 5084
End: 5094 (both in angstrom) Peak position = 5093.17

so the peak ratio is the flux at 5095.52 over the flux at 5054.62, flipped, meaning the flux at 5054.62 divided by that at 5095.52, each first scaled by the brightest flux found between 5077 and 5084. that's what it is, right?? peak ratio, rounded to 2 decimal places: 1.04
